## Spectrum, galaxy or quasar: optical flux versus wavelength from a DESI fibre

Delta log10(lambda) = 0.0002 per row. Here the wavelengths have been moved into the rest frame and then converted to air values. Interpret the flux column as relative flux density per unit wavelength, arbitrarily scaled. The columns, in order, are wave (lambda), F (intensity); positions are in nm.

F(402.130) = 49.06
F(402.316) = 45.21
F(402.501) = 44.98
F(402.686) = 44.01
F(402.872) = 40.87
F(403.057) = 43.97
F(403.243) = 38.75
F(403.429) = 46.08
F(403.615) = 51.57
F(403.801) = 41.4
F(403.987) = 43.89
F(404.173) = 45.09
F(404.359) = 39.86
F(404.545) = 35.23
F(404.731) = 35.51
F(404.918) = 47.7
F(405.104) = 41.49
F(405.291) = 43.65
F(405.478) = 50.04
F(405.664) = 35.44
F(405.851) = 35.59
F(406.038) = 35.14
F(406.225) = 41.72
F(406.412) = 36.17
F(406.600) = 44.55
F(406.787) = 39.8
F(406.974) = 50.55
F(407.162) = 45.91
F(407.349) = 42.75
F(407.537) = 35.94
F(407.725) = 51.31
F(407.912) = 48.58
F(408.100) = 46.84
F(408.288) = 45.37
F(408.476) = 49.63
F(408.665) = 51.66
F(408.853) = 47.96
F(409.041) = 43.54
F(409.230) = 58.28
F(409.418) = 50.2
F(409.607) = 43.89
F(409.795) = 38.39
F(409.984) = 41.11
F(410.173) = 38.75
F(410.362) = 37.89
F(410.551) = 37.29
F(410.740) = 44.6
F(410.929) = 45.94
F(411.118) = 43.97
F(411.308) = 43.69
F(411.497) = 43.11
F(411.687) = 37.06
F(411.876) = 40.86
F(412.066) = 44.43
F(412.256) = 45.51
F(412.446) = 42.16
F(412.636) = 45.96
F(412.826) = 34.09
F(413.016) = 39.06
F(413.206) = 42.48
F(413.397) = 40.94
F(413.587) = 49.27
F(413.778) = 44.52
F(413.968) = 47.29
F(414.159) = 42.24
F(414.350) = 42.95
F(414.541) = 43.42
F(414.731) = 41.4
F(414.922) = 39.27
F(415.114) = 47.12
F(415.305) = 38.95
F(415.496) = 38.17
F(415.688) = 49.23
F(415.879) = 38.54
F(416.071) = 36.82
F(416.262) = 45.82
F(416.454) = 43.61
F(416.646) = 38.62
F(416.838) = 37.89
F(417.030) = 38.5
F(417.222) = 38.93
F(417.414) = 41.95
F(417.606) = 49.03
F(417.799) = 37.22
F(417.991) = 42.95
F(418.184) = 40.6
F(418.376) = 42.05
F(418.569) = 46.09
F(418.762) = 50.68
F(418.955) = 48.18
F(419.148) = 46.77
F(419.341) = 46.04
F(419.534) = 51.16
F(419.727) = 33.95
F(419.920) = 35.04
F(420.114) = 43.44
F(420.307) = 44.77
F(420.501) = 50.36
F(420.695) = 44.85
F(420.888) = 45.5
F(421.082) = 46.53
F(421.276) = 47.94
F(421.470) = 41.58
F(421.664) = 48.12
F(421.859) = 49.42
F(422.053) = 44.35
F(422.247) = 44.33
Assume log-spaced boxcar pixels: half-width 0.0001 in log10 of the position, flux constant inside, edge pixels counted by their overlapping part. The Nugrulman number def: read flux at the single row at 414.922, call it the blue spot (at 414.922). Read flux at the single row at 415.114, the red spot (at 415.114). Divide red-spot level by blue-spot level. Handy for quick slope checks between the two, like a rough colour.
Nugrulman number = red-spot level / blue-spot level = 1.20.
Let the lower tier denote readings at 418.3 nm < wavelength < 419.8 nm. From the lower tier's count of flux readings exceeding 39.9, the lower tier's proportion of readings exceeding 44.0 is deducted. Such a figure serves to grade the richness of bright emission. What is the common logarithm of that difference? 0.80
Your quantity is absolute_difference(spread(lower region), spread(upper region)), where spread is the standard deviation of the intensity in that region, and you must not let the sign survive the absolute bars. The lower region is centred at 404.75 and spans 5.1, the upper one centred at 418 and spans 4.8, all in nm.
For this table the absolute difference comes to 0.1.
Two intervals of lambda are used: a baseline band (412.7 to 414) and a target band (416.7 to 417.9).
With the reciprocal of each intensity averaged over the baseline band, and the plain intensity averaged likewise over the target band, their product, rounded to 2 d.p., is 0.97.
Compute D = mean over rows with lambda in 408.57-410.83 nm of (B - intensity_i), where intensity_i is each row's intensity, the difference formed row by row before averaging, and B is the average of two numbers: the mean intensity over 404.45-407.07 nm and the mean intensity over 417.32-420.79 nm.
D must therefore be -1.9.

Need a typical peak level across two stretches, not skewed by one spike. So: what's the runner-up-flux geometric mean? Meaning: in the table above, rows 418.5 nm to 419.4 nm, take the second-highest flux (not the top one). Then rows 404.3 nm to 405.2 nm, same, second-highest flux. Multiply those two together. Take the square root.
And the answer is 44.7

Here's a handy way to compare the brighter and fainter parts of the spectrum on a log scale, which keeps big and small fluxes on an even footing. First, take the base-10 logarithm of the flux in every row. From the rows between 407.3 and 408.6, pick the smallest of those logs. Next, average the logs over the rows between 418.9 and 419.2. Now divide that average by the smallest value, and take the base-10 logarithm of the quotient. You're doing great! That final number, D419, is 0.032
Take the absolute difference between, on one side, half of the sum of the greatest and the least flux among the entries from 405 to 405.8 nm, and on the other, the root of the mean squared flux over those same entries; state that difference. 0.23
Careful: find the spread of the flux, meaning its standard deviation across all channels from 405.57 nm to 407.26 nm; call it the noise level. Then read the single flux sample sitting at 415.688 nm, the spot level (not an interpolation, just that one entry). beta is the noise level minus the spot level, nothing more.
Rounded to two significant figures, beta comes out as -44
